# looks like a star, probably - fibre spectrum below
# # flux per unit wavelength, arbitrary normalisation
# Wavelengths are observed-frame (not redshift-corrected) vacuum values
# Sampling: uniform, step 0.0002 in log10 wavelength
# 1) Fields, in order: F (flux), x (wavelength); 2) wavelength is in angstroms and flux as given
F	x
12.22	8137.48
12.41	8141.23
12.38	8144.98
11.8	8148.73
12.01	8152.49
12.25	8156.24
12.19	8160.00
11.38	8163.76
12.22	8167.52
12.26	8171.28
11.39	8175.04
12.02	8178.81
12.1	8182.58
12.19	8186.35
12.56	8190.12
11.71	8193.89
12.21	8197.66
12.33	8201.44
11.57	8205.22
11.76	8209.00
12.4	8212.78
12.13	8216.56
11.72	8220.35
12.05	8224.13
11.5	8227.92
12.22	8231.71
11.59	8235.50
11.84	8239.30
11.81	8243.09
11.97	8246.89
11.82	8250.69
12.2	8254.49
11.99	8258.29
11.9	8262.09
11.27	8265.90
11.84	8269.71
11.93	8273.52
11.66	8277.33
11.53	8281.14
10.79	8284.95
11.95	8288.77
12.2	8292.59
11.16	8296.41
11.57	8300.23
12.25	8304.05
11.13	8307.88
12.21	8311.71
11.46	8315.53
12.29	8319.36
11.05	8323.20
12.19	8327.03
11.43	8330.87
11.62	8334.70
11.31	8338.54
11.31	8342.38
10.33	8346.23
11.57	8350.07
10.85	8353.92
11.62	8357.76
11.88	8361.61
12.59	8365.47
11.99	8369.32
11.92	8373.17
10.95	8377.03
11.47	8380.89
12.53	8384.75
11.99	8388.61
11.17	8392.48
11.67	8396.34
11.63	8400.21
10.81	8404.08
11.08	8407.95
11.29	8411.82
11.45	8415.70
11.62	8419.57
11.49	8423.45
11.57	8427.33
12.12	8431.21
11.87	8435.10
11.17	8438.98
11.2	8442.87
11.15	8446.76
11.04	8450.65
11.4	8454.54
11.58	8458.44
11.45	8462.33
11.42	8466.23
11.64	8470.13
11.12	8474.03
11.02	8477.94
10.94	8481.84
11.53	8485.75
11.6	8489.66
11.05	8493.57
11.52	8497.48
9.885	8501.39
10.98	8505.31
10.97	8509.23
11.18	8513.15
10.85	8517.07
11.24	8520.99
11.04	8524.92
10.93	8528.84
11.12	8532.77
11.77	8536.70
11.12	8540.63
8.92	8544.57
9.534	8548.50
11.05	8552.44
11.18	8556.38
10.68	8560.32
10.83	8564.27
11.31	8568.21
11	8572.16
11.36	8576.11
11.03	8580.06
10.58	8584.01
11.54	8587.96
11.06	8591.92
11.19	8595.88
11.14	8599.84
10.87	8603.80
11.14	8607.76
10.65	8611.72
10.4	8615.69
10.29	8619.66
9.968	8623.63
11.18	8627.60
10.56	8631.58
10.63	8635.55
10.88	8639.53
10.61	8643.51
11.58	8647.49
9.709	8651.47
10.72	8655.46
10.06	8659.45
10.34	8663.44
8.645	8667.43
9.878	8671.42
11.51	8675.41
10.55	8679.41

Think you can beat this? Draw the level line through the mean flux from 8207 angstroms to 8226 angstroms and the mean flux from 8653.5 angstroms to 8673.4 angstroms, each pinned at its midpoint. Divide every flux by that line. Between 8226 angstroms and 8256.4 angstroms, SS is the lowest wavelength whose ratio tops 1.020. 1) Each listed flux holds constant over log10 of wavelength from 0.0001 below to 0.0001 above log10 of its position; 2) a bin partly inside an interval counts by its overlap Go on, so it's 8231.71 angstroms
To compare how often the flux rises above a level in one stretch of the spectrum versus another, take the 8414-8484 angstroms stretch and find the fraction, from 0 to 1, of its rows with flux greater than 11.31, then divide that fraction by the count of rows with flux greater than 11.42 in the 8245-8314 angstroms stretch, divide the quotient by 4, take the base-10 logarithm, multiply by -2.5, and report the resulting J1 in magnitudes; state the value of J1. 4.9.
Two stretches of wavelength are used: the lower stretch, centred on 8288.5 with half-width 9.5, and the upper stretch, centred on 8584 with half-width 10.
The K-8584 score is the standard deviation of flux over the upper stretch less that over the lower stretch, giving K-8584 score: -0.2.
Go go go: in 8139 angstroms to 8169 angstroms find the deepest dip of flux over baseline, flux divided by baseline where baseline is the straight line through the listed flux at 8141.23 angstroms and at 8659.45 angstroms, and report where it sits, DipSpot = 8163.76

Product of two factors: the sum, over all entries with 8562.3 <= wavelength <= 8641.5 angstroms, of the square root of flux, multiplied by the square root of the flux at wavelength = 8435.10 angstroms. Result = 227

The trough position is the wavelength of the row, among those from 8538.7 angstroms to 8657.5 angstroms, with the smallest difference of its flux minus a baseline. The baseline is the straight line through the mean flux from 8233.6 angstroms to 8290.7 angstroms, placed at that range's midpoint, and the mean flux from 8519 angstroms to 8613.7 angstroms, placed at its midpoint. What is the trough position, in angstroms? 8544.57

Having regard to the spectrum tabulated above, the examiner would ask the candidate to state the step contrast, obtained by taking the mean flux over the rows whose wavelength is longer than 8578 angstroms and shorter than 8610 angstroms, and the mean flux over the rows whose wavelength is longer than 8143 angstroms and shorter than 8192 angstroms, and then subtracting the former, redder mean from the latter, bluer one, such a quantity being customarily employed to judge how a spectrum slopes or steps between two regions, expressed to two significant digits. 0.99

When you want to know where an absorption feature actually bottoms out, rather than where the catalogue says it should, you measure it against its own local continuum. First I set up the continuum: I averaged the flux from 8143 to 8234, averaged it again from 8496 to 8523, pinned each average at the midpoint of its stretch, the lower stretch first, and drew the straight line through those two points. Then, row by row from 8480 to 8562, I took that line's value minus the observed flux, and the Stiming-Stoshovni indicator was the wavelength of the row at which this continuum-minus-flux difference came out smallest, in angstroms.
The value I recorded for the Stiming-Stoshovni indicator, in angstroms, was 8536.70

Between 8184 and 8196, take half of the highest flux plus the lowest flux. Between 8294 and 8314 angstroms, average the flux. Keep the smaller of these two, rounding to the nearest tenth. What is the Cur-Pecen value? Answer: 11.7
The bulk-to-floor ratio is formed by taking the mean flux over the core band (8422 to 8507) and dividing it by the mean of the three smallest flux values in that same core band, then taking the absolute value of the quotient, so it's 1.07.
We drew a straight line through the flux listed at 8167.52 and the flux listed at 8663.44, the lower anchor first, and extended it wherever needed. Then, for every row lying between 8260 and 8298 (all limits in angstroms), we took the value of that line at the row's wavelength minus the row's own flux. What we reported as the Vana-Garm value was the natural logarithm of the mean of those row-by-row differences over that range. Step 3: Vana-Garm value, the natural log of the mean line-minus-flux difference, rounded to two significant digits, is -1.8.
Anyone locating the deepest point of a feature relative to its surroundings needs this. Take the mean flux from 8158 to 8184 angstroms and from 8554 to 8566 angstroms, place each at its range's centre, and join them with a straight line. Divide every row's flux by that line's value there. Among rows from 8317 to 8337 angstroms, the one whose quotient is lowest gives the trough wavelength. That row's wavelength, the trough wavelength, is 8323.20 angstroms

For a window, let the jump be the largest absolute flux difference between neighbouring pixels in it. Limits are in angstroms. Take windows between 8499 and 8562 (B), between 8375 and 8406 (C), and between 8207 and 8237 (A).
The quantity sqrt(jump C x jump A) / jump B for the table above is 0.40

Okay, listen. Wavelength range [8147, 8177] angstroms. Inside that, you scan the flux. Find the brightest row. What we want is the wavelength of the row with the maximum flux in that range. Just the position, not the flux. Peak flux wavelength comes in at 8171.28 angstroms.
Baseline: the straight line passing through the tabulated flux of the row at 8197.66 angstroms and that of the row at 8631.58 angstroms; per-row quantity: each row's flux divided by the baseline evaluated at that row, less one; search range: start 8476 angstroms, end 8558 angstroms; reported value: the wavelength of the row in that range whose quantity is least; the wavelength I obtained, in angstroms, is 8544.57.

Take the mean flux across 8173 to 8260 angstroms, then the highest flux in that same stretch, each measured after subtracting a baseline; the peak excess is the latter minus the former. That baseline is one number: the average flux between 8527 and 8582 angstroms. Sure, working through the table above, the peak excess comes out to 0.60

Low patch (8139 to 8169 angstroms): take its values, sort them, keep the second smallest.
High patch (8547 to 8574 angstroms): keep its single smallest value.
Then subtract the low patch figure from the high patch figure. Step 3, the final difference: -2.3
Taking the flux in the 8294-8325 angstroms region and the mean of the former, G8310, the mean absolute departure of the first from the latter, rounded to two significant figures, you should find 0.46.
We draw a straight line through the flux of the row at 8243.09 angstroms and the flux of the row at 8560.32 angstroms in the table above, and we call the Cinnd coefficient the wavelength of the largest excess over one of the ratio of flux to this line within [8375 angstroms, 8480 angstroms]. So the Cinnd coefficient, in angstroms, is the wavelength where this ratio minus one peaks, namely 8384.75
